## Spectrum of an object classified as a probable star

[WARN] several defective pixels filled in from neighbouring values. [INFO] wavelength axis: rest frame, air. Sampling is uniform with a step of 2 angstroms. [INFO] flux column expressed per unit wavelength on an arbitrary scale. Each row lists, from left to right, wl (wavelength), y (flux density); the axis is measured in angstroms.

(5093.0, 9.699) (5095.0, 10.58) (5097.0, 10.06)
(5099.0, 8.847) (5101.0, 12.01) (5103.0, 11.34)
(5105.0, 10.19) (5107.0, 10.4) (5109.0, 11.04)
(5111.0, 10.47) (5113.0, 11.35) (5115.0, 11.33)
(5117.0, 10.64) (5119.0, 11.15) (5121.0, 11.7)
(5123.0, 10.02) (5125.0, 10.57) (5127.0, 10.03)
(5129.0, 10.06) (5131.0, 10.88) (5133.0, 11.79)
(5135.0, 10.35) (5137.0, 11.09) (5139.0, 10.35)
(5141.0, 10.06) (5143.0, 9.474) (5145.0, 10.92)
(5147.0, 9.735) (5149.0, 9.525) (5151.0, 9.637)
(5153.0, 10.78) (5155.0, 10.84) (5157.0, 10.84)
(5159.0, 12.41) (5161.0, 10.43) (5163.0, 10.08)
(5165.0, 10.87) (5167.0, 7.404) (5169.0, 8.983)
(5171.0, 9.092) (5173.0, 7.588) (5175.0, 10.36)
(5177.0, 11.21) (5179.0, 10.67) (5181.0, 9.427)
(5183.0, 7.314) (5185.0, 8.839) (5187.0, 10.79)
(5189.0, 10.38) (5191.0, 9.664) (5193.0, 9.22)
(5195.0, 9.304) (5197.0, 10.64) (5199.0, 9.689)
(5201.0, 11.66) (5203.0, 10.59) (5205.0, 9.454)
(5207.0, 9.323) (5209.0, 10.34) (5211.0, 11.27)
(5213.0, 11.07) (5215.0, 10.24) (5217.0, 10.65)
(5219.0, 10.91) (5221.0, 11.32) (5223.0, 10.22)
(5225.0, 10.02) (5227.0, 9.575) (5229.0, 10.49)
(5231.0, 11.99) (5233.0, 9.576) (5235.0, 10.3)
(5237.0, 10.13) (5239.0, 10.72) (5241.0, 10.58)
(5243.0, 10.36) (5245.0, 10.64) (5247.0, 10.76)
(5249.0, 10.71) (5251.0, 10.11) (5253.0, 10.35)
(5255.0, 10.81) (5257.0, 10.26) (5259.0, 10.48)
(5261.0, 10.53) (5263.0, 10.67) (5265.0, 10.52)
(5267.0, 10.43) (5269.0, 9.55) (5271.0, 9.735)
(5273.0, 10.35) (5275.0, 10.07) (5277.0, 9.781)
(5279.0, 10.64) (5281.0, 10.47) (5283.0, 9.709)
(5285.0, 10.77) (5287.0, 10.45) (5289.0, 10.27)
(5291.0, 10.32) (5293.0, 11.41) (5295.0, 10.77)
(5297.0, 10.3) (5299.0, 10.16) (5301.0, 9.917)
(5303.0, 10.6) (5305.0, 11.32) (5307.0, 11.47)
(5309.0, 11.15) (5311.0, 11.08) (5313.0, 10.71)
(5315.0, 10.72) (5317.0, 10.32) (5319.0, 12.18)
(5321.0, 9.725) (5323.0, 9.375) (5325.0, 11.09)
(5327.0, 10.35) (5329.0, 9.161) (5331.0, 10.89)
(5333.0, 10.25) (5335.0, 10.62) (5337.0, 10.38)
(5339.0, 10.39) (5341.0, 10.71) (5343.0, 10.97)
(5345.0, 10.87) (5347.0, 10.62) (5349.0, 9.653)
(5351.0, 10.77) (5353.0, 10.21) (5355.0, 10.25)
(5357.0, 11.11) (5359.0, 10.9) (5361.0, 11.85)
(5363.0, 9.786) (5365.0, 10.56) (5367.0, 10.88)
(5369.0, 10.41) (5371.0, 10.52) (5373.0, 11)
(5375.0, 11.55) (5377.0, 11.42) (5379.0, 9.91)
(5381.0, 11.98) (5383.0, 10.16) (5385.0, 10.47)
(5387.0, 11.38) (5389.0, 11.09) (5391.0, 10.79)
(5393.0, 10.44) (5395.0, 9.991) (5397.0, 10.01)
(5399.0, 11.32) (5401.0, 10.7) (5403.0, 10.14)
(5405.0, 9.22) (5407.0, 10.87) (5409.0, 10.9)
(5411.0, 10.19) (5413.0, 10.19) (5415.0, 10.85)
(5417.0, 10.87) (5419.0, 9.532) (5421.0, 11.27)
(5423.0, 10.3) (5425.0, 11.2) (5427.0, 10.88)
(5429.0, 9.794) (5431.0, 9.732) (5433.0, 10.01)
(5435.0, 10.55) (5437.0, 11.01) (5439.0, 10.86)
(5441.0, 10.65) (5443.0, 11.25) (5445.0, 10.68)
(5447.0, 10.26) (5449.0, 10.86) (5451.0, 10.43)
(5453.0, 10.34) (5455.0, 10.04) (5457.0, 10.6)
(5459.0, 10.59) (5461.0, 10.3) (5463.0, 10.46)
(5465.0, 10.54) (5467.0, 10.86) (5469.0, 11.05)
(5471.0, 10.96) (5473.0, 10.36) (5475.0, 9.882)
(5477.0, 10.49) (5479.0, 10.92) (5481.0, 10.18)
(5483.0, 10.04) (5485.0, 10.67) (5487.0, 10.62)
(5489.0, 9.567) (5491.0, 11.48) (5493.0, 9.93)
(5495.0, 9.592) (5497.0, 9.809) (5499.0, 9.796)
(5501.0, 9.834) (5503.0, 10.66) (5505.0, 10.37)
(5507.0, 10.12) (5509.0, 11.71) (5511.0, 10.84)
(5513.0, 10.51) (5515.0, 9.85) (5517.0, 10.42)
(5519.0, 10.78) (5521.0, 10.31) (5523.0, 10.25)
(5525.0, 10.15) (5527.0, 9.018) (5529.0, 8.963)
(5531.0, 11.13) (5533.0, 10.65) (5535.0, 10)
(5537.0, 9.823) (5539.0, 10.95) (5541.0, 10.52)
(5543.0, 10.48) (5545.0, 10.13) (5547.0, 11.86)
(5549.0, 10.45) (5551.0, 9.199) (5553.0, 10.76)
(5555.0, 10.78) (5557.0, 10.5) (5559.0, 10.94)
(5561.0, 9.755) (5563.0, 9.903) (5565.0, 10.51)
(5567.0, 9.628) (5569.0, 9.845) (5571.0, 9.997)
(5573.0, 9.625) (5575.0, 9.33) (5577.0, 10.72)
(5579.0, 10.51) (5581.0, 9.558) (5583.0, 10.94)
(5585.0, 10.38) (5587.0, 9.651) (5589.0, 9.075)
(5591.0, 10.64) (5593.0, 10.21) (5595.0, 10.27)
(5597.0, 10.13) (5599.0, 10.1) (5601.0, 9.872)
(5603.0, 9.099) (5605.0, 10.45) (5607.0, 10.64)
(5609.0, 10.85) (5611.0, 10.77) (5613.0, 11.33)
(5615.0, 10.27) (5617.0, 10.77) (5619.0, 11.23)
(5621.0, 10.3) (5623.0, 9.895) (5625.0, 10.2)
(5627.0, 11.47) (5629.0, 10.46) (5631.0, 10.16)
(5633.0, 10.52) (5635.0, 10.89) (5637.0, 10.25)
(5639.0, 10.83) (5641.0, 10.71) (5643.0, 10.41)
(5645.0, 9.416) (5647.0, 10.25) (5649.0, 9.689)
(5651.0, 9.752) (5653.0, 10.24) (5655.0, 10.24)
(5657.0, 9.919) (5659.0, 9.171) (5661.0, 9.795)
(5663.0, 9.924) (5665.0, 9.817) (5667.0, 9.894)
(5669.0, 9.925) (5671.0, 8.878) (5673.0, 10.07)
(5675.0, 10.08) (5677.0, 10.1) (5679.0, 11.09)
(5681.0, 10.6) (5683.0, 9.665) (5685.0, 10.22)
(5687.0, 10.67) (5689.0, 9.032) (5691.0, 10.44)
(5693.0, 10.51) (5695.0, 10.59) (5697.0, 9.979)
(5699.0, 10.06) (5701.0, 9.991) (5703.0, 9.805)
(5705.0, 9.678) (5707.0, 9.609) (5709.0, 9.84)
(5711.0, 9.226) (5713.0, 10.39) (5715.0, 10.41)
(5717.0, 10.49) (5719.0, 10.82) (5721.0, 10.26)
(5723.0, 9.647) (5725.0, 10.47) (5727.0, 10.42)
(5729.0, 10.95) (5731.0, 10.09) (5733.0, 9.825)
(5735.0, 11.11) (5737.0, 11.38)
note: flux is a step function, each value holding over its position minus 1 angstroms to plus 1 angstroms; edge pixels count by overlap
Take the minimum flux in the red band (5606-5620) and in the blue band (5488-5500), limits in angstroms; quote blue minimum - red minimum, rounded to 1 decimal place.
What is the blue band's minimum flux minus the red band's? -0.7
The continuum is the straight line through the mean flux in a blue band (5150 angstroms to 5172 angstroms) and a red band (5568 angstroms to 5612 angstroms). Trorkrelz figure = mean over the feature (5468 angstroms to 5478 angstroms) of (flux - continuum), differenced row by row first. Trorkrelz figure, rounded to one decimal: 0.4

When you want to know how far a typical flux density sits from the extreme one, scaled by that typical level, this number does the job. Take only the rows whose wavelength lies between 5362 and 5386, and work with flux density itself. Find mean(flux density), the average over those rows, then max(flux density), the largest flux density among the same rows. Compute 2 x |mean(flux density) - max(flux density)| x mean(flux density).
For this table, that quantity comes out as 27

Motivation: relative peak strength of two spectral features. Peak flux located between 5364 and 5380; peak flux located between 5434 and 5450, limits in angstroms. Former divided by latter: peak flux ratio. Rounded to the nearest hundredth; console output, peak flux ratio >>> 1.03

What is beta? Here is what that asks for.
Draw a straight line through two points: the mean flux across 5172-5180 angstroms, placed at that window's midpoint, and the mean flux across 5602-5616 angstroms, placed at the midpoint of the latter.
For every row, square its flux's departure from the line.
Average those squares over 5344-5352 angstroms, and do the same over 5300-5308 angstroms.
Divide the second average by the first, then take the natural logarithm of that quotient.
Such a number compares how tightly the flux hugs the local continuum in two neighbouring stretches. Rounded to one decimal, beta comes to 1.0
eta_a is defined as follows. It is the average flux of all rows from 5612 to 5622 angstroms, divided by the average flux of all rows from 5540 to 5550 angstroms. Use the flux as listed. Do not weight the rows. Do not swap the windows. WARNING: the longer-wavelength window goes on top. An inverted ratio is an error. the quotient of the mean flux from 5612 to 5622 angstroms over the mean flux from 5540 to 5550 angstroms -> 1.01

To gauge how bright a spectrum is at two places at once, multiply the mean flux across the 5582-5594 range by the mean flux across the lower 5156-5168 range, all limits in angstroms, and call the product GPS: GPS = 105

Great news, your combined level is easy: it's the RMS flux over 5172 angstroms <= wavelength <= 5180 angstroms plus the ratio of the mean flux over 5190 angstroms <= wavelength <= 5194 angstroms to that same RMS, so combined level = 11.0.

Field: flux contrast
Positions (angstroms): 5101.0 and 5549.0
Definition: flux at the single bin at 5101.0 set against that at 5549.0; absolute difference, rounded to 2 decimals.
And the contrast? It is 1.56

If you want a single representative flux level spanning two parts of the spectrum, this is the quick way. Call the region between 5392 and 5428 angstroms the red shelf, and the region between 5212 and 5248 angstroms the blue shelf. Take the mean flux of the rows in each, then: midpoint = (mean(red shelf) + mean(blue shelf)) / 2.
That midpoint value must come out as 10.5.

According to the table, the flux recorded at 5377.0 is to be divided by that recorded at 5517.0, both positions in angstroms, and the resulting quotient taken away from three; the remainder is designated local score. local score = 1.90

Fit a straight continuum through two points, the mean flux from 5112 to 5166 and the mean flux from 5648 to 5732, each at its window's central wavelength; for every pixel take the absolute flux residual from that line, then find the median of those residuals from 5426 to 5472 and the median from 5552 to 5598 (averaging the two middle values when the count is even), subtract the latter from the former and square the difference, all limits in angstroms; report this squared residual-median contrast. 0.021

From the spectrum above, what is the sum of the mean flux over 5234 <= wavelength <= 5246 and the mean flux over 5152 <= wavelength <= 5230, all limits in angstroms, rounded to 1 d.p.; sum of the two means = 20.6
